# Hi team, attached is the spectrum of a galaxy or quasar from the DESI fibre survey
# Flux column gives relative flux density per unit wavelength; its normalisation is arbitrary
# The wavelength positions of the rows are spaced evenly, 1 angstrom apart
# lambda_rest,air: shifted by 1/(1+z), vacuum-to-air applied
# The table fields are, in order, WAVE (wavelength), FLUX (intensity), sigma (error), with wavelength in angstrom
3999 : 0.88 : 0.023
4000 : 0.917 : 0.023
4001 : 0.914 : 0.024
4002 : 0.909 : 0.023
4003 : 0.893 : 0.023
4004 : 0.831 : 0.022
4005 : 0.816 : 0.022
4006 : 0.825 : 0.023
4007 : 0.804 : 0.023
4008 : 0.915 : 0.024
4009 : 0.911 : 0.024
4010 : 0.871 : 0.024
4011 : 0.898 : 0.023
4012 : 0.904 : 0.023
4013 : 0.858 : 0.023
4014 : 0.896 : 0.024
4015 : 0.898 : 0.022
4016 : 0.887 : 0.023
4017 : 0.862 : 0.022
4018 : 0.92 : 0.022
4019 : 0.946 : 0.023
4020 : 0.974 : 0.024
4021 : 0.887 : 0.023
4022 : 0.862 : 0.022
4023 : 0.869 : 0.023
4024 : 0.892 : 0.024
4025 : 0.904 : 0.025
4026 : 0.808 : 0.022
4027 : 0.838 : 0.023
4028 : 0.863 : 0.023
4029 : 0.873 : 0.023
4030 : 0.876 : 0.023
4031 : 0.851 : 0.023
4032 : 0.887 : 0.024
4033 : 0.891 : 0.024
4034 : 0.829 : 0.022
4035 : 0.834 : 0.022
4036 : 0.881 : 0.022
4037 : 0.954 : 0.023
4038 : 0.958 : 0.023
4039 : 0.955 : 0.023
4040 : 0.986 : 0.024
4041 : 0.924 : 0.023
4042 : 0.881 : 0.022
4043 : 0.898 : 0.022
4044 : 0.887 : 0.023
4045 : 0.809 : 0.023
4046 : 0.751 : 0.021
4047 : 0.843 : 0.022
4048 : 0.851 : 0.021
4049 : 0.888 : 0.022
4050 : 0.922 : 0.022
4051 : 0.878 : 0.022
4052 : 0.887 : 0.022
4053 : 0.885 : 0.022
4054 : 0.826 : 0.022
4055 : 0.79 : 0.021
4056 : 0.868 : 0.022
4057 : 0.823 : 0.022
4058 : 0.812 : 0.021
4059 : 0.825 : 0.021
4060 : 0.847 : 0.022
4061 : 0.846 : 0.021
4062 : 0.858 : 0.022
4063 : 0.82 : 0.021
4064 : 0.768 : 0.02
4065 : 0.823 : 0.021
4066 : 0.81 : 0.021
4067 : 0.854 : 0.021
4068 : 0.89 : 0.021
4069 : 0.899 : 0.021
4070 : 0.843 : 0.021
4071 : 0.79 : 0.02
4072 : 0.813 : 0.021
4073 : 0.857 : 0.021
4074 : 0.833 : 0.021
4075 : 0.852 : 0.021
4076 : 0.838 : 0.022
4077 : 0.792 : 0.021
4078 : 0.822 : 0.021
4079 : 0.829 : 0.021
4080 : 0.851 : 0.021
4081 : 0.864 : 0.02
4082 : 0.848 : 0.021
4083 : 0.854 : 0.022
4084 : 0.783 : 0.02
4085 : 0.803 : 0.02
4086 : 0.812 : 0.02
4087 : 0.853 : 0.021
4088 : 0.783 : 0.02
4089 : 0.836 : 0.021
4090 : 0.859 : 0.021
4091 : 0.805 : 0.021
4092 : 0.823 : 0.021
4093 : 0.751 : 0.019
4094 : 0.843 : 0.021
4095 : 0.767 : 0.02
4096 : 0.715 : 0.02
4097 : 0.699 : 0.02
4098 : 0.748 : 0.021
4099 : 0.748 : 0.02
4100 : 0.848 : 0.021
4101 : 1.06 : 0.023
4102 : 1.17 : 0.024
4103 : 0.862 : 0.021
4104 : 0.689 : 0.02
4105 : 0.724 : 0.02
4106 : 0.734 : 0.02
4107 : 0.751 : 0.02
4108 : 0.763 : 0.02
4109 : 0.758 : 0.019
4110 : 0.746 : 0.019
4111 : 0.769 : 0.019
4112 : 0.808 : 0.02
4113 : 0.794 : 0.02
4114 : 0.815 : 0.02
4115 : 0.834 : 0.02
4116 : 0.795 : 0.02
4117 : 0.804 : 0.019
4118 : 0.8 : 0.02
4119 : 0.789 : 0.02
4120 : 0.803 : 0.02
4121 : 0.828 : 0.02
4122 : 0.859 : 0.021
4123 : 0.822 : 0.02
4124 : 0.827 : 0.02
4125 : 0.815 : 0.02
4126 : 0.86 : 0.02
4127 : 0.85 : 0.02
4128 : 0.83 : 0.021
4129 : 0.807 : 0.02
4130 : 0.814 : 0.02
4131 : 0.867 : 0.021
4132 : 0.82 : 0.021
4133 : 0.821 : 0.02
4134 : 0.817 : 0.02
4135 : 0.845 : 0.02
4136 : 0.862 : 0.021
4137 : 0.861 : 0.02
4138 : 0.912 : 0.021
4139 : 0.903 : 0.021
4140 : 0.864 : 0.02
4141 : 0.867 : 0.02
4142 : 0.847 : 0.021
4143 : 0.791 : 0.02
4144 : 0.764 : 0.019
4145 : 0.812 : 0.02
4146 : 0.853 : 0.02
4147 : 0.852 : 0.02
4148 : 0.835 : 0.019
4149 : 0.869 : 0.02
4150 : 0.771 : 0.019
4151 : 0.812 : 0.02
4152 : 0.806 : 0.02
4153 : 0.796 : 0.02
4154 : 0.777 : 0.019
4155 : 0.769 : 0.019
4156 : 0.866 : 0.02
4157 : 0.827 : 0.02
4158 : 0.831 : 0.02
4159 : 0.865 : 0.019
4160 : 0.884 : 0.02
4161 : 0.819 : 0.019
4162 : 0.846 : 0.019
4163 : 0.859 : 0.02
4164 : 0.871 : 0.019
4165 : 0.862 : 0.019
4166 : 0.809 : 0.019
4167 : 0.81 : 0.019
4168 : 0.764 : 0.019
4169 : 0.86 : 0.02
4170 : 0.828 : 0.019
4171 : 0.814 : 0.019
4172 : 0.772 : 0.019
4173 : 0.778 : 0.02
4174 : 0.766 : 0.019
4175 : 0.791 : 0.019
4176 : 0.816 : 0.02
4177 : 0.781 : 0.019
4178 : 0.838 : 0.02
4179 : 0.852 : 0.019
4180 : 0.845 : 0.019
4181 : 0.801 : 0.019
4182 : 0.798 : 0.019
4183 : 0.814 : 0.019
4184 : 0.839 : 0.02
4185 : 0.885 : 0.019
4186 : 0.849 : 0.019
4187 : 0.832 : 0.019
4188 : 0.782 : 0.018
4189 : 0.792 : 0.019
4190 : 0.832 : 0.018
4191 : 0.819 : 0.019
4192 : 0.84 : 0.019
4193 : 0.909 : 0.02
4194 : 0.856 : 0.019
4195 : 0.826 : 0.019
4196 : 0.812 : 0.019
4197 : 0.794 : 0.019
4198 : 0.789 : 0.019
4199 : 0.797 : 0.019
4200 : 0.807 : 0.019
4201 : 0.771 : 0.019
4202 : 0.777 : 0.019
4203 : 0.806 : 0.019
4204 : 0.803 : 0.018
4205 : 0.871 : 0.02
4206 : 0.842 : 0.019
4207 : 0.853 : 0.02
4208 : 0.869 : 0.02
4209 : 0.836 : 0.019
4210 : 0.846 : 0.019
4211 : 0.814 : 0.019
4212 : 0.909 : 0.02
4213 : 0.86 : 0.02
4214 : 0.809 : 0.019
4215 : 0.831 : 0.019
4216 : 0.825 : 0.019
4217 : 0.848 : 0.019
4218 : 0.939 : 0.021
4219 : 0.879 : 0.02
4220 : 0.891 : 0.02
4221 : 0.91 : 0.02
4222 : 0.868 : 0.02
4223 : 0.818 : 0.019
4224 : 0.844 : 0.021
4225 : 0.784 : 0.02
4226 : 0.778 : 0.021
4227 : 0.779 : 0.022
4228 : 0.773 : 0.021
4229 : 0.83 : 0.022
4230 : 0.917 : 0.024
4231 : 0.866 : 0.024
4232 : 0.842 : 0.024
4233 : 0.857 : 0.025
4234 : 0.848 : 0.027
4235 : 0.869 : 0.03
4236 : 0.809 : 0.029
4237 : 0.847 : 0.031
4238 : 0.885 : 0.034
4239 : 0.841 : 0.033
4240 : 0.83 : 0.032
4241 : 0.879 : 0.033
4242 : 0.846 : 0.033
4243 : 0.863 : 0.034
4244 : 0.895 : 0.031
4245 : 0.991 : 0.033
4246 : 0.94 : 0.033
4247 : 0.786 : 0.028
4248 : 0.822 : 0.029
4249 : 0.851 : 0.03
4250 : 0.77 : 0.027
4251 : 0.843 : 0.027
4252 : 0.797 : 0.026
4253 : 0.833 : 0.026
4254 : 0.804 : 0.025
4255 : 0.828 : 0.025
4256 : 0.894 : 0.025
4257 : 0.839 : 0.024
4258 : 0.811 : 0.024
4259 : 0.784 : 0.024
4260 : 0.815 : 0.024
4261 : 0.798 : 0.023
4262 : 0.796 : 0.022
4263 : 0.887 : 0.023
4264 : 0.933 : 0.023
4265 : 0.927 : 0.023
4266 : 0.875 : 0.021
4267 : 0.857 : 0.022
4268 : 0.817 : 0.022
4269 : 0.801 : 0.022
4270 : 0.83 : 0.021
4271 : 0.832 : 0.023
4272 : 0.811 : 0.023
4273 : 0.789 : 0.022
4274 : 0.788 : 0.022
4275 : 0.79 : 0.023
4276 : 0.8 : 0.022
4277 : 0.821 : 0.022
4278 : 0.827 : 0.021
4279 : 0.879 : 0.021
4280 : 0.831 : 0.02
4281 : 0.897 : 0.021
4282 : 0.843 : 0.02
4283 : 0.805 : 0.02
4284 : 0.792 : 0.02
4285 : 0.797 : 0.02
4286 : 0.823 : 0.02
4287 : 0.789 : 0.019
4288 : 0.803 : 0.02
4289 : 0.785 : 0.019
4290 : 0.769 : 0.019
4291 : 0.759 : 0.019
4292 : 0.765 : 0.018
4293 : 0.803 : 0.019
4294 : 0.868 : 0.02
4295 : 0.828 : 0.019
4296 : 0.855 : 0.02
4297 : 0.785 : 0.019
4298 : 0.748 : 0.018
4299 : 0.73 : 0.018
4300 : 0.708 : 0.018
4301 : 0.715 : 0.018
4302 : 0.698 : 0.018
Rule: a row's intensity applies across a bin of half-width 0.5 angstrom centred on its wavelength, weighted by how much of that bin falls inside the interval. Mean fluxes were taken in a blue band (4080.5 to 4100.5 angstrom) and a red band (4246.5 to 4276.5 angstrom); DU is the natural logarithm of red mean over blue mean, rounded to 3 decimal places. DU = 0.030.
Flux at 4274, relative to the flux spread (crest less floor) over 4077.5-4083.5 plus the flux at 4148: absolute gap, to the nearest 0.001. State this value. 0.089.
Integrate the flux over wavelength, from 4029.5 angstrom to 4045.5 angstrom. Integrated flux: 14.3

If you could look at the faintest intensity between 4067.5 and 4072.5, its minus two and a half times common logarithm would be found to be 0.256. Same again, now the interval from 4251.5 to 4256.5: 0.246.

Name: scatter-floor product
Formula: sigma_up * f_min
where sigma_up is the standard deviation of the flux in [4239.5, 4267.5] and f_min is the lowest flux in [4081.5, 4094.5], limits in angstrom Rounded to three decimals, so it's 0.040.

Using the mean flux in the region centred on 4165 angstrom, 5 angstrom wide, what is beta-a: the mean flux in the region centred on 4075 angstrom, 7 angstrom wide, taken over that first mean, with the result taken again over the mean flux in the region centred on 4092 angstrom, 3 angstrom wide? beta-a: 1.24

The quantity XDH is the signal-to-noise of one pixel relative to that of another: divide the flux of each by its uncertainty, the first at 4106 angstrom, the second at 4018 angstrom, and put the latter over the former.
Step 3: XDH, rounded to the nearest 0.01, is 1.14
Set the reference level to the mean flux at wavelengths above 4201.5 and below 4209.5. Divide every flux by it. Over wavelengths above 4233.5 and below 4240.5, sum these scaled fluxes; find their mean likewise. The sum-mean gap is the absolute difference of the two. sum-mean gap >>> 6.1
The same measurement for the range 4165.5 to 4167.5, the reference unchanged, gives 1.0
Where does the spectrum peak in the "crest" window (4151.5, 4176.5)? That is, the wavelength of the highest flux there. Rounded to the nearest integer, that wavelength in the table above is 4160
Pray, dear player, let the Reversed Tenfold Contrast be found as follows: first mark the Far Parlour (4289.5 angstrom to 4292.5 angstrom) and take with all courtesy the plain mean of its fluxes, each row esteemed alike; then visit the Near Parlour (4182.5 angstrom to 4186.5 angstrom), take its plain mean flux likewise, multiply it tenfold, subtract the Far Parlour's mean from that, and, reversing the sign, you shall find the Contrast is -7.70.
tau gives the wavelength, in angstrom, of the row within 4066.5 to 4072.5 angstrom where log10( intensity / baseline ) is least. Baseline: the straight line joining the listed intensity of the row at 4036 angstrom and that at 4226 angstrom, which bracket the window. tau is 4071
